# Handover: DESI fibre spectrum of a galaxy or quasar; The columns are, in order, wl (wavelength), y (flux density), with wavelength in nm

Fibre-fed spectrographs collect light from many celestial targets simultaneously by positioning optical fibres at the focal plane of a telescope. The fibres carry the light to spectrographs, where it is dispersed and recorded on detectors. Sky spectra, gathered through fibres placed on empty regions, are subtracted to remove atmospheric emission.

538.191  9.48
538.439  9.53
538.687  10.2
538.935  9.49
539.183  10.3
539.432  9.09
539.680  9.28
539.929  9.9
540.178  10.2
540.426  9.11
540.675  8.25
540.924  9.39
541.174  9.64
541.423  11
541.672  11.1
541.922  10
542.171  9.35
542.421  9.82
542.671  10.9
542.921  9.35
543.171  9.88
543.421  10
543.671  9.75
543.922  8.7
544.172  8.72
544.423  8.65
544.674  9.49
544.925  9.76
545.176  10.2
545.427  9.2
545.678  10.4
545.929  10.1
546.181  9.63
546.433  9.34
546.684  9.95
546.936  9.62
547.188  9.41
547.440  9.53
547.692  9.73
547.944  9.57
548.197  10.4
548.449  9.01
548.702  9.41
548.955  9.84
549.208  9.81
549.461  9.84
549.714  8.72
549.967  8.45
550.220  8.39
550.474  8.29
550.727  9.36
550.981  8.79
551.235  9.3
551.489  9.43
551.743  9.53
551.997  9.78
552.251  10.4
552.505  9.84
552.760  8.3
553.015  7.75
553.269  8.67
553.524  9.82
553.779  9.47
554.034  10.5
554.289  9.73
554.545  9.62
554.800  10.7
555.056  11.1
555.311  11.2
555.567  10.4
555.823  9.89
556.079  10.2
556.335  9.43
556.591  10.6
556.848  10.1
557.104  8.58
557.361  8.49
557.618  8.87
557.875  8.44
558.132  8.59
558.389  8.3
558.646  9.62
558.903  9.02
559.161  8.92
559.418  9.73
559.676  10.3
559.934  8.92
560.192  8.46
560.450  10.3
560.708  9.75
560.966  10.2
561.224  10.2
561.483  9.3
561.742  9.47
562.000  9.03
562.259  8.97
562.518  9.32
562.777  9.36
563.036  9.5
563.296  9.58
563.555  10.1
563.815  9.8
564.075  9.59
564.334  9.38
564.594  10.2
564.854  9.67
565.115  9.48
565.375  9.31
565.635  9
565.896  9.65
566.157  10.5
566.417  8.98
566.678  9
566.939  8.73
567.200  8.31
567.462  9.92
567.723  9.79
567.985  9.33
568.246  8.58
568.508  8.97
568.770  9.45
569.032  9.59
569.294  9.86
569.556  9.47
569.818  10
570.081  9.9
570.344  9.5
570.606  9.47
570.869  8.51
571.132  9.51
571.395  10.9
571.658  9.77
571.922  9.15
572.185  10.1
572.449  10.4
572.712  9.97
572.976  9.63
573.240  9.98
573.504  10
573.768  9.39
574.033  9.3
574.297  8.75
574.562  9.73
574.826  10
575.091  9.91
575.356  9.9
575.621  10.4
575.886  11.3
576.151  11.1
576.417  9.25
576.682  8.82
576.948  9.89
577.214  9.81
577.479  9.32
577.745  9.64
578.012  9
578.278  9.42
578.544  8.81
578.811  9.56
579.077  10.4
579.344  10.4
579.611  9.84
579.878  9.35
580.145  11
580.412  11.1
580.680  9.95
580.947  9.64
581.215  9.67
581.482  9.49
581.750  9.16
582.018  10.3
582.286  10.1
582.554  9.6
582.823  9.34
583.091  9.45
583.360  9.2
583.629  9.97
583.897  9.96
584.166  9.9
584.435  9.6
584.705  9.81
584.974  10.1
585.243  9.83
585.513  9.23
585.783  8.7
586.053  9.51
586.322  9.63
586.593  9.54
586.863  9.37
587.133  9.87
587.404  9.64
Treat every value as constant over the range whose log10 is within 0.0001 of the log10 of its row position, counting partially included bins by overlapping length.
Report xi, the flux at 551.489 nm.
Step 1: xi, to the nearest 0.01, 9.43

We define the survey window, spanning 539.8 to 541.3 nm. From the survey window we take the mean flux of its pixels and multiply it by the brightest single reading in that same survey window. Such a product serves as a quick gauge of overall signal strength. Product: 96.0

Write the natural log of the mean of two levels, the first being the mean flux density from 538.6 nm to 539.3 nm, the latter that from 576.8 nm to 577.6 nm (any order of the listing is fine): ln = 2.29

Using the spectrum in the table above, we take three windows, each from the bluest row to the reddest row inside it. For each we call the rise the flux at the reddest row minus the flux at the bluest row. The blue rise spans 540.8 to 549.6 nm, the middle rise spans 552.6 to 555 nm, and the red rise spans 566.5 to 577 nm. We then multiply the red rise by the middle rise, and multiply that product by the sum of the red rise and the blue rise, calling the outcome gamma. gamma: 2.9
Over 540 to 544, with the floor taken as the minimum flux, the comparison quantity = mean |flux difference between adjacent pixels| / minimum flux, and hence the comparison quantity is 0.0937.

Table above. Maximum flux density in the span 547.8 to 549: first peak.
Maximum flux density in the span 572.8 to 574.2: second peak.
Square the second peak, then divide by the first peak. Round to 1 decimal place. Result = 9.6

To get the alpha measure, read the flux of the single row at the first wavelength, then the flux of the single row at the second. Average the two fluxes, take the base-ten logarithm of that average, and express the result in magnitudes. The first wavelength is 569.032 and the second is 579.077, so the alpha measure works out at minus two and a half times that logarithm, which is -2.50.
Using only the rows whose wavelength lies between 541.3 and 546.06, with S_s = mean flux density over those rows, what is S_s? 9.81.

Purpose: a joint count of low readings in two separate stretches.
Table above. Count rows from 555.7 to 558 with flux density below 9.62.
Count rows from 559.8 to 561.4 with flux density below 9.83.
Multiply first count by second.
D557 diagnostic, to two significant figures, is 15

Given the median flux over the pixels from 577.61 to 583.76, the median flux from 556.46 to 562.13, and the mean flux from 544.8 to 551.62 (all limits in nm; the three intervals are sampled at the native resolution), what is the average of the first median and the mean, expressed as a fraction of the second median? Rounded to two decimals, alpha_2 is 1.04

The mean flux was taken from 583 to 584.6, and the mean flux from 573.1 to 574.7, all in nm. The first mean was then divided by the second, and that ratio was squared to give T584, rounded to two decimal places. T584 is 1.03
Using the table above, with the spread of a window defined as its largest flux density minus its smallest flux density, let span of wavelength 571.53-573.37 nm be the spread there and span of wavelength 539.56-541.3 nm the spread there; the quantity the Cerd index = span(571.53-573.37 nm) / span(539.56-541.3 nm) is 0.64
